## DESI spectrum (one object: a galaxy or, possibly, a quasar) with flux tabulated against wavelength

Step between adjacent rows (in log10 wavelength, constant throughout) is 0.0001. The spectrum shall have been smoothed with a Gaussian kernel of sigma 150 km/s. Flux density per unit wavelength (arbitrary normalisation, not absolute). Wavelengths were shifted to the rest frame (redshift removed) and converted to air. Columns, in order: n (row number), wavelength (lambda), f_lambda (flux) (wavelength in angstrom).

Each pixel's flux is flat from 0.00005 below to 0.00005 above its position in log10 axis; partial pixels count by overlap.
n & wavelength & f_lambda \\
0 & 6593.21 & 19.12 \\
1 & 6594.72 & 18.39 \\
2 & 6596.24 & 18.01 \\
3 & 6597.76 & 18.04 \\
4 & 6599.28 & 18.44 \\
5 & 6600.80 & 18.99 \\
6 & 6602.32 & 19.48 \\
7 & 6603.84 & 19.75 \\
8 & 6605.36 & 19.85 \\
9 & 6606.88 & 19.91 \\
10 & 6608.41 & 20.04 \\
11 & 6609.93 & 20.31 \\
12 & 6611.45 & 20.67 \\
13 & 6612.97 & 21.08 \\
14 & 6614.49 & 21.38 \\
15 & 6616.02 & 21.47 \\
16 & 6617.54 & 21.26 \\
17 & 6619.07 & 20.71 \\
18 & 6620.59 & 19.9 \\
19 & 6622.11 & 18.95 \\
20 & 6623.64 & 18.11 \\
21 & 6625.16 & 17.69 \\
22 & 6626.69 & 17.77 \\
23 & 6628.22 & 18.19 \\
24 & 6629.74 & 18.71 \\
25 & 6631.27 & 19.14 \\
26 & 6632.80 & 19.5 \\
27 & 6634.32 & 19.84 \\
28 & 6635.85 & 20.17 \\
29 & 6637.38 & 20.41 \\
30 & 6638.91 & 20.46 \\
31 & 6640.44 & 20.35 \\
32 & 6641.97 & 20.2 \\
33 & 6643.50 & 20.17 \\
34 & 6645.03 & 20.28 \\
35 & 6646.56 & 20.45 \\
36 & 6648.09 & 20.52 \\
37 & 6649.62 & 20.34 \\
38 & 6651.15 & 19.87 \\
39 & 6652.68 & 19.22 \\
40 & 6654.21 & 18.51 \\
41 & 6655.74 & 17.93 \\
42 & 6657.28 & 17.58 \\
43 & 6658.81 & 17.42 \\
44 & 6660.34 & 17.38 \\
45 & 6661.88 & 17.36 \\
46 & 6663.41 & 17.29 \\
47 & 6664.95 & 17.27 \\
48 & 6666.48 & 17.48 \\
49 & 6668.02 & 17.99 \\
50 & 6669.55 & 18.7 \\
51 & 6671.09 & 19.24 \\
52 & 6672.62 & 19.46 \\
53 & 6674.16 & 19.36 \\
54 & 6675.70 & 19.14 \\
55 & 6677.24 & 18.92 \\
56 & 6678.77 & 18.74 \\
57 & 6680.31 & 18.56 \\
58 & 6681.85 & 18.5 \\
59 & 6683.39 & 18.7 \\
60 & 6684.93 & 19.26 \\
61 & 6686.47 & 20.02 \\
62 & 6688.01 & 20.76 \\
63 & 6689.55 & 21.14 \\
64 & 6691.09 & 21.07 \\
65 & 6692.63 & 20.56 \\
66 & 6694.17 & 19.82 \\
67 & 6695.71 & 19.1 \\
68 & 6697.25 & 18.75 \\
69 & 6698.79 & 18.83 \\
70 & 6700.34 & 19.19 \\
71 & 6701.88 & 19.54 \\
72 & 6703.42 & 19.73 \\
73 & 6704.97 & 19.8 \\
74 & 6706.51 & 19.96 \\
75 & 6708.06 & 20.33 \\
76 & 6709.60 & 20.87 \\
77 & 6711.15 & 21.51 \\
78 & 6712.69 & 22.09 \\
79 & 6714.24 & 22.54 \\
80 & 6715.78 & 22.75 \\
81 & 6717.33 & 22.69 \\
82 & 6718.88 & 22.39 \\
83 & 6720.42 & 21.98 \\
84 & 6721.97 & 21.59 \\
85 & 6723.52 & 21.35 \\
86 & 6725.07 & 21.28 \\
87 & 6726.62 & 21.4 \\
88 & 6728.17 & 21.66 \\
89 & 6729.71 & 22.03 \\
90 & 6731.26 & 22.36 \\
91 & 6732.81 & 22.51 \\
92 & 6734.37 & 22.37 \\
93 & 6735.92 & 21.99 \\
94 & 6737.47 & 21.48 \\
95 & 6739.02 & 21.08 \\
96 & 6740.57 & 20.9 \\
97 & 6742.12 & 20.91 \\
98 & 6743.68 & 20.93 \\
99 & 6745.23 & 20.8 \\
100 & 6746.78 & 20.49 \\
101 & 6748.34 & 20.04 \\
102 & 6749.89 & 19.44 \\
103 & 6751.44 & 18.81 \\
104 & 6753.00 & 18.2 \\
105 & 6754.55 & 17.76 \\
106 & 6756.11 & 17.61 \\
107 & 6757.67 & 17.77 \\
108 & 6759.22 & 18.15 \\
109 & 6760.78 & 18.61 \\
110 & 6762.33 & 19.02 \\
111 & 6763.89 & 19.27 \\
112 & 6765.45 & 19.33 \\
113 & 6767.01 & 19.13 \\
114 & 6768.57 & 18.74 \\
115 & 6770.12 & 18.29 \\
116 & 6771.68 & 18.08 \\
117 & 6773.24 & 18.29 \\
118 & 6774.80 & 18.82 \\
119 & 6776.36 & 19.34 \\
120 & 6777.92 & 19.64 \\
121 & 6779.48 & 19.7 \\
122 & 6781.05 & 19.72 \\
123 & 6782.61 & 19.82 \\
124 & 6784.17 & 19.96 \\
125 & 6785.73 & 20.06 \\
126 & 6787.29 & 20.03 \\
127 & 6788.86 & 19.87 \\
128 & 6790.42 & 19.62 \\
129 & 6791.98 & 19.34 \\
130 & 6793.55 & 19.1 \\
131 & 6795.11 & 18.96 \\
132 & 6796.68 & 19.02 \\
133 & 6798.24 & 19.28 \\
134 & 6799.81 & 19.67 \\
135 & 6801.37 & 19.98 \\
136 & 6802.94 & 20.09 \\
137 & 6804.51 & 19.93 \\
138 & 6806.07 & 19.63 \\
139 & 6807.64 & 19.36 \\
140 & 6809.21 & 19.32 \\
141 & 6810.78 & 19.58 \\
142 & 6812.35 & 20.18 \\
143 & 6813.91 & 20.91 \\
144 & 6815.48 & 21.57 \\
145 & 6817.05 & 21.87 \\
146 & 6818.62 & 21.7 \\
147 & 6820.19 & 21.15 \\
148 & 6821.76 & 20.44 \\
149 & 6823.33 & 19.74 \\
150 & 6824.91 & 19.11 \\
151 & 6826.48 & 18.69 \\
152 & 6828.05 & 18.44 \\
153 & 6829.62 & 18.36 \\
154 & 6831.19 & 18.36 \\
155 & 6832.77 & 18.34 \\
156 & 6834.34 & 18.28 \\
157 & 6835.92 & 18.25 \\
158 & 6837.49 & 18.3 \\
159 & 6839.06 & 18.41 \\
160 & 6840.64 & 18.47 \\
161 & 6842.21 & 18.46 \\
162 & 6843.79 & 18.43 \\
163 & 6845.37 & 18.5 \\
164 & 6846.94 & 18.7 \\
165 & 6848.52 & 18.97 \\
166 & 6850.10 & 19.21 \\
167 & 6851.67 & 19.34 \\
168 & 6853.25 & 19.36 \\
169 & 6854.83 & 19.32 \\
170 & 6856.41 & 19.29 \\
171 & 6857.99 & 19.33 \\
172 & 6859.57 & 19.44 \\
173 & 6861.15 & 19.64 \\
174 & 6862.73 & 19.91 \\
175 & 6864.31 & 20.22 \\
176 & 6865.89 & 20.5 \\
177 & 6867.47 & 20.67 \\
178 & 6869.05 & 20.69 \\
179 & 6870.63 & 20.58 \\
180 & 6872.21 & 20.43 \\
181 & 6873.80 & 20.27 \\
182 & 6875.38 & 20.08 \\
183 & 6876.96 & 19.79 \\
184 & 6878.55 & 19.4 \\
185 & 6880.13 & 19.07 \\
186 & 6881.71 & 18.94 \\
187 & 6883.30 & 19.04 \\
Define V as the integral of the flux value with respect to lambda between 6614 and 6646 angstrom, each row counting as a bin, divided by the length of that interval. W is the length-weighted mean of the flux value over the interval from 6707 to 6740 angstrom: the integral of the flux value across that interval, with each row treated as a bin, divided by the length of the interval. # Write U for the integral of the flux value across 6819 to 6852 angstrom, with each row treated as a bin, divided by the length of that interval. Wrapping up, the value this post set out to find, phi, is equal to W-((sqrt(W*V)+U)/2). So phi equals 1.99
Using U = 18.9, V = 19.73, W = 21.8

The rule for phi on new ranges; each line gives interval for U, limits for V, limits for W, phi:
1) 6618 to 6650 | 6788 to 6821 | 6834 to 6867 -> -0.49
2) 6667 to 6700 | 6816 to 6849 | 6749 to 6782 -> -0.38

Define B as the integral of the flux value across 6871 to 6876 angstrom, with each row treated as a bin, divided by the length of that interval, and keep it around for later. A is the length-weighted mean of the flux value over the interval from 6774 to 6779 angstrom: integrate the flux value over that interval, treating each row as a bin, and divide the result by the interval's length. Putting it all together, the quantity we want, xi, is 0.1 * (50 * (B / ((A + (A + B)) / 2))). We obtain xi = 3.45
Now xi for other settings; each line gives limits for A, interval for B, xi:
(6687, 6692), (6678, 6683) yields 3.08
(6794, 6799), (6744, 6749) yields 3.49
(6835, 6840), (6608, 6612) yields 3.57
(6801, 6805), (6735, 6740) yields 3.50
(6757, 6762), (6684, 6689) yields 3.54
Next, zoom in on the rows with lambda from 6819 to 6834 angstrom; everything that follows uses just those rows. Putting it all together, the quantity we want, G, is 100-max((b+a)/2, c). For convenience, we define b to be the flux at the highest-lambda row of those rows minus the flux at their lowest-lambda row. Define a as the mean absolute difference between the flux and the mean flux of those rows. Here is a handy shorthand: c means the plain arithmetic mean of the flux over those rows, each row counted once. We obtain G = 80.8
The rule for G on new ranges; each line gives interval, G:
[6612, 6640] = 80.3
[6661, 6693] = 81.0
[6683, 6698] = 80.1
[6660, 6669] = 82.5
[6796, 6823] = 79.8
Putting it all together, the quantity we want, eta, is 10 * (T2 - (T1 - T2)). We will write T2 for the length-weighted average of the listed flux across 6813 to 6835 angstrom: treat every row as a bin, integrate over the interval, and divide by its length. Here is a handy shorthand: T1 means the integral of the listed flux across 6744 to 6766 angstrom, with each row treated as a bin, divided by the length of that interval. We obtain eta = 206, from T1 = 19.0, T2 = 19.8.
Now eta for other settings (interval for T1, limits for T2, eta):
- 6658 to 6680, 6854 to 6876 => 218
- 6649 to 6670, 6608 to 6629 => 215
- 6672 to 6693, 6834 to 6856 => 179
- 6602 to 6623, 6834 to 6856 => 171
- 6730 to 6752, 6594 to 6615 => 181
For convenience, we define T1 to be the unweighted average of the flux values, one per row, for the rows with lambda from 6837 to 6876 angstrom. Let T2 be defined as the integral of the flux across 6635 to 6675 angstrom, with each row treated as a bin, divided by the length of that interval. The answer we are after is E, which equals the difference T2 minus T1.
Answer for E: -0.4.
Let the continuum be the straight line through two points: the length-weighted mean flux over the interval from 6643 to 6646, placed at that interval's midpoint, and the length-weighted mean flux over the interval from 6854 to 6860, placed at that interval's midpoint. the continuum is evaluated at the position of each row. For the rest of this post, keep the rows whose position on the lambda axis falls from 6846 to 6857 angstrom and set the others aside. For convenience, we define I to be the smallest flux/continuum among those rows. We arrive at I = 0.97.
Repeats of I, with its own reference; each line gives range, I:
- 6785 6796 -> 0.97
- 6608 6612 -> 0.98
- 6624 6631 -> 0.87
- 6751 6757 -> 0.89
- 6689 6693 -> 1.03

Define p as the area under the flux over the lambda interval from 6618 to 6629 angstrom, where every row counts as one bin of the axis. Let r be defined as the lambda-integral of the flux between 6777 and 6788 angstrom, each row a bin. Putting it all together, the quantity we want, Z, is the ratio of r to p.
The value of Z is 1.054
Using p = 207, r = 218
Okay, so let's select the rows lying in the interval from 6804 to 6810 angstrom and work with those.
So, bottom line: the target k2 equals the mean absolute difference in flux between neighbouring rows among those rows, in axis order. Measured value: 0.20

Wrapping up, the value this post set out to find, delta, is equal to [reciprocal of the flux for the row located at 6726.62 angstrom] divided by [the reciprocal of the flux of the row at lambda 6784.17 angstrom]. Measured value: 0.93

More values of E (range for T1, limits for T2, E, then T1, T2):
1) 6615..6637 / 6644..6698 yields -0.3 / 19.4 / 19.1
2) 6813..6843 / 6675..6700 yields 0.1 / 19.4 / 19.5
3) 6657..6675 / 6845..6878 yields 1.7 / 18.0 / 19.7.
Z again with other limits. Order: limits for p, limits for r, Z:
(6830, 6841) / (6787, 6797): 0.962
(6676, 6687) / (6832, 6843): 0.970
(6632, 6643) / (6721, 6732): 1.077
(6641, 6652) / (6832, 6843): 0.906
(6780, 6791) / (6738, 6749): 1.045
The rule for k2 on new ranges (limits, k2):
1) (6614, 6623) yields 0.52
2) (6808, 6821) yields 0.47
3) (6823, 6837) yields 0.19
